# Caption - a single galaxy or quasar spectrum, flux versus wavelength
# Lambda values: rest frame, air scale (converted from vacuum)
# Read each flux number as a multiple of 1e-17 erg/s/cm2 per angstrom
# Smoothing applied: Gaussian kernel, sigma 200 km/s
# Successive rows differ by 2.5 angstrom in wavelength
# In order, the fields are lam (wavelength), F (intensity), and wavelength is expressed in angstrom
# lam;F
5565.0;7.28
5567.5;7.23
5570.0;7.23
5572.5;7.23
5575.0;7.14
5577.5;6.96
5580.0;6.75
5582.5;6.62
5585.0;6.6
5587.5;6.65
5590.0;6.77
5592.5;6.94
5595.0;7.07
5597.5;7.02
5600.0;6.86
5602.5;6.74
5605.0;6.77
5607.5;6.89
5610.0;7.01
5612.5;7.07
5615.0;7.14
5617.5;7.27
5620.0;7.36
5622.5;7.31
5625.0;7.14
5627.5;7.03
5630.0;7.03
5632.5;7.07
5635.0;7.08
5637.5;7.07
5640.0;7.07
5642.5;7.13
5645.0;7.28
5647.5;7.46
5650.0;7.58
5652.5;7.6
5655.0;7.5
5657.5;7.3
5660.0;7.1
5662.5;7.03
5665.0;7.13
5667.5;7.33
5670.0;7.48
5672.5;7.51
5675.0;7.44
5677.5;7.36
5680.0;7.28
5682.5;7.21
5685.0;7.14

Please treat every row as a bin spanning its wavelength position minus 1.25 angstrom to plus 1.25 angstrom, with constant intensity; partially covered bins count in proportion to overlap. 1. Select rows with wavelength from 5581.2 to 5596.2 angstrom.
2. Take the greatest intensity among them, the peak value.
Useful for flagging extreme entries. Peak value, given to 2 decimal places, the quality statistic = 7.07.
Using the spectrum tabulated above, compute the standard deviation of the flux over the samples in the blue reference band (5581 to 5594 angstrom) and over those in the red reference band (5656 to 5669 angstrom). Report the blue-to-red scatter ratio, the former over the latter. 1.1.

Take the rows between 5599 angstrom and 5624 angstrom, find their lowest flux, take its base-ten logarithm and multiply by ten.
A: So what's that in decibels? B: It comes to 8.29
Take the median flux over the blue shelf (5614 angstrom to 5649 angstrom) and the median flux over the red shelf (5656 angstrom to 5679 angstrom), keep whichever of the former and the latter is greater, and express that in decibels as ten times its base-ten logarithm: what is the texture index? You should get 8.65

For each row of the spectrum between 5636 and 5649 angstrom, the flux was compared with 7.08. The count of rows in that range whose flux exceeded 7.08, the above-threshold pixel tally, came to 3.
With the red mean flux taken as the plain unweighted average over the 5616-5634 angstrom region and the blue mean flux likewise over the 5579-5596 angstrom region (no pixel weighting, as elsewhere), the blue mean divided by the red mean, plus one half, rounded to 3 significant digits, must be 1.44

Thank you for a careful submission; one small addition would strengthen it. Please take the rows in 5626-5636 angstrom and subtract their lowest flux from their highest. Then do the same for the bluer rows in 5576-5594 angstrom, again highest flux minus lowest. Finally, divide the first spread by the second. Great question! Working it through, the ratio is 0.14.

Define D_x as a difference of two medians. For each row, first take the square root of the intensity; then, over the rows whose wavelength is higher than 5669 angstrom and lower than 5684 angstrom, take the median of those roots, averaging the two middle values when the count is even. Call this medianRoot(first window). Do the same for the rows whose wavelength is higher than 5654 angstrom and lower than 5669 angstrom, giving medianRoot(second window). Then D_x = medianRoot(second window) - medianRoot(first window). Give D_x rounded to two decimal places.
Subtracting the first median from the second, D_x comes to -0.03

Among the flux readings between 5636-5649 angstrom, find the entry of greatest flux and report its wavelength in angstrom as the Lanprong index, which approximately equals 5647.5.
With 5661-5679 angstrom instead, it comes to 5672.5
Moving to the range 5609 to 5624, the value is 5620.0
